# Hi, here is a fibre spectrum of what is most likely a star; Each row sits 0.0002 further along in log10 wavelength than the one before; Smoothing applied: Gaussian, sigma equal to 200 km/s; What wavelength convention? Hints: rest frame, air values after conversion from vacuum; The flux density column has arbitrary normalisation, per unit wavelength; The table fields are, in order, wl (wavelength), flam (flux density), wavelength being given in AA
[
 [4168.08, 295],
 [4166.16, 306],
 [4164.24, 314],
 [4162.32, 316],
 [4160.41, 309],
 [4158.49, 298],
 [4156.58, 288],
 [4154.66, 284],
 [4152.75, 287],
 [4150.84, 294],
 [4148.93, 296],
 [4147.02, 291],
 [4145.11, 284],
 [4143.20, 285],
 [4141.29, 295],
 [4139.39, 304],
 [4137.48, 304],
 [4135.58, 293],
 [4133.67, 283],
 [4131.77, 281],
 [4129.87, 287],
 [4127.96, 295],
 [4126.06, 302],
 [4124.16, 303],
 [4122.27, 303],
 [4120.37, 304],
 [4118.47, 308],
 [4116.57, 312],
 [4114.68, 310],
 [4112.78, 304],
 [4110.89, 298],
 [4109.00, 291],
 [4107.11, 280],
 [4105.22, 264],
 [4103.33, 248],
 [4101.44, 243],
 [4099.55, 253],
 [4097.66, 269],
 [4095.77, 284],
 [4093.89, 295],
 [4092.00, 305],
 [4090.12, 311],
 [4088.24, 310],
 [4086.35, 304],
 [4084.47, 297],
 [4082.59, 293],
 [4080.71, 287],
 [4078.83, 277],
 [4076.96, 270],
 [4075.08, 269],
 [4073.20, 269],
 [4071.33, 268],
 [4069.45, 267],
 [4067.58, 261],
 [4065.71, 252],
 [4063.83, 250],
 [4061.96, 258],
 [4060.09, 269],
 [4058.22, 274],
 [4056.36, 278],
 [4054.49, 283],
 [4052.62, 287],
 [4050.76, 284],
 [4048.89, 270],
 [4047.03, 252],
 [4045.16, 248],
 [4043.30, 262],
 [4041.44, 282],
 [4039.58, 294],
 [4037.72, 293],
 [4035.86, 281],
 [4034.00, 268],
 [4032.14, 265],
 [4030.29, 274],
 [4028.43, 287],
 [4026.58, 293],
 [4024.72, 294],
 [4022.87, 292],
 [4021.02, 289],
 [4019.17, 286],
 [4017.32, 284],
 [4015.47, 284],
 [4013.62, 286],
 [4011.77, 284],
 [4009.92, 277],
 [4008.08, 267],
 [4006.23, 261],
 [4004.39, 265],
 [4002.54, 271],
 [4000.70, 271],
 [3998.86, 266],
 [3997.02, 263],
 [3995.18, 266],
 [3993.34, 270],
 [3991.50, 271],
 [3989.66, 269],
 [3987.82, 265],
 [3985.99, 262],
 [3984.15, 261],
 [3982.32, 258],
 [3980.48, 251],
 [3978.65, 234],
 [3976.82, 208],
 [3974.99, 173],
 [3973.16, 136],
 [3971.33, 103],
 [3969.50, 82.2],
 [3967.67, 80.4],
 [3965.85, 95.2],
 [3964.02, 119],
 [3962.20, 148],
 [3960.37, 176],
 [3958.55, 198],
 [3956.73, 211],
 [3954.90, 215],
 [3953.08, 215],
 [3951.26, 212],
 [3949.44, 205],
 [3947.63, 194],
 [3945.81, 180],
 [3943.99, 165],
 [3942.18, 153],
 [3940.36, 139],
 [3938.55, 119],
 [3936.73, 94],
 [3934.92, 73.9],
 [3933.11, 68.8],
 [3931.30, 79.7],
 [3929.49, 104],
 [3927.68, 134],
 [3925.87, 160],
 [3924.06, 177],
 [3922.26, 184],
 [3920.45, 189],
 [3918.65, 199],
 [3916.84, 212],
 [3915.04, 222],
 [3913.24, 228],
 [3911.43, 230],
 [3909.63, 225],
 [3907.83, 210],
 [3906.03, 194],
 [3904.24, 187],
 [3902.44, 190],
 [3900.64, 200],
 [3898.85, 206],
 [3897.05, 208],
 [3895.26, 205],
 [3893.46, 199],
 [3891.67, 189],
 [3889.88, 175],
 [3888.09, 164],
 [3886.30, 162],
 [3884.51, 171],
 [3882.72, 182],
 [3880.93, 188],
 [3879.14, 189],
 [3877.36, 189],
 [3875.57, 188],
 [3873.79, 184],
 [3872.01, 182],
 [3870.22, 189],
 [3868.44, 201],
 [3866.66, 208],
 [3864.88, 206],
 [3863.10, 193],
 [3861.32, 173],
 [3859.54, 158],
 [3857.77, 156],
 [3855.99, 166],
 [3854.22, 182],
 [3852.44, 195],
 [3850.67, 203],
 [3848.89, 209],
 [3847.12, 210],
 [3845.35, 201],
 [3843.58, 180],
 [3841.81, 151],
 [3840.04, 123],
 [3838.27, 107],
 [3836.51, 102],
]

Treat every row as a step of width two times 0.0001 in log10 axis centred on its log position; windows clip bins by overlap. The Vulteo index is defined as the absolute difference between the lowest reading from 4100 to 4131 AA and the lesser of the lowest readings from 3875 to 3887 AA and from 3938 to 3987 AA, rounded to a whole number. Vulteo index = 163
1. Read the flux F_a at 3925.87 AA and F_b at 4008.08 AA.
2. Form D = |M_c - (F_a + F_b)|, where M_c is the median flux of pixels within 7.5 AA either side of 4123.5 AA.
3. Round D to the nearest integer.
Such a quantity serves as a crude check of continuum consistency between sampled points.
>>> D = 124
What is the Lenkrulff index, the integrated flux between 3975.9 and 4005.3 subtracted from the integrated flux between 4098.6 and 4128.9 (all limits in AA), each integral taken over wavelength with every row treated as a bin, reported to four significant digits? 1121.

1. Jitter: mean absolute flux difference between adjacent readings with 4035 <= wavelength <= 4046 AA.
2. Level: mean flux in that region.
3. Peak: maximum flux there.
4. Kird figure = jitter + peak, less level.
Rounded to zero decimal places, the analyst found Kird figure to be 29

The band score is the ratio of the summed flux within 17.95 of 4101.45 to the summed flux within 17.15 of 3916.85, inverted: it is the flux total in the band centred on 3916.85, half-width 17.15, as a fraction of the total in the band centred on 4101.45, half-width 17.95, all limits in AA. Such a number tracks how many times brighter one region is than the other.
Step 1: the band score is 0.62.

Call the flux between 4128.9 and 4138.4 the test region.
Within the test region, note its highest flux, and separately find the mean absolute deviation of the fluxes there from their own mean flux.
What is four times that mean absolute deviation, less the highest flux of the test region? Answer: -276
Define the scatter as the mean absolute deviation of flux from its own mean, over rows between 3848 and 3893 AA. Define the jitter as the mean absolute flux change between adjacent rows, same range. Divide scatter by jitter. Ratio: 1.5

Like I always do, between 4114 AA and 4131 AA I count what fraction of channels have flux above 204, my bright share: 1.00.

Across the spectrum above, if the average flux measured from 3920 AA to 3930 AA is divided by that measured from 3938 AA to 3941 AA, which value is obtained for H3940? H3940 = 1.2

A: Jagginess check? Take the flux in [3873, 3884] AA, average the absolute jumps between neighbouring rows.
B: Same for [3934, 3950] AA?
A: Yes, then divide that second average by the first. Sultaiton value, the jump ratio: 6.8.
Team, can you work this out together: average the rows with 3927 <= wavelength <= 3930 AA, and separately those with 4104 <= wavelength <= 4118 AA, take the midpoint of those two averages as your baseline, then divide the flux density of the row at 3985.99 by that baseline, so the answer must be 1.27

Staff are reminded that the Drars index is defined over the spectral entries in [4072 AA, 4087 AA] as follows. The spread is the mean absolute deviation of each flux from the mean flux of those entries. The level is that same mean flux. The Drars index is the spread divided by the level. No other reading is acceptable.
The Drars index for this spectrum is 0.04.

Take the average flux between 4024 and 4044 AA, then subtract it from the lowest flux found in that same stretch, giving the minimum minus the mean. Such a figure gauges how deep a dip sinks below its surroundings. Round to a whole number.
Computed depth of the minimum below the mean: -19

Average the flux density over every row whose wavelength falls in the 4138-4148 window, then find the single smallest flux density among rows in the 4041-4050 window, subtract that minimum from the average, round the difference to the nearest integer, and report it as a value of 44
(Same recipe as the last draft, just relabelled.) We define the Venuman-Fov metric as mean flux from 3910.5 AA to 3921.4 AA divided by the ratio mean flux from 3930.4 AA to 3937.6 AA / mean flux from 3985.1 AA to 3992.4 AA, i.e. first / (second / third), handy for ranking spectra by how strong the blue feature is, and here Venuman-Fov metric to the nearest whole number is 719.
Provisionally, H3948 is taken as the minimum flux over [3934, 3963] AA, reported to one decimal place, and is 73.9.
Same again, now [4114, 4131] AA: 287.0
